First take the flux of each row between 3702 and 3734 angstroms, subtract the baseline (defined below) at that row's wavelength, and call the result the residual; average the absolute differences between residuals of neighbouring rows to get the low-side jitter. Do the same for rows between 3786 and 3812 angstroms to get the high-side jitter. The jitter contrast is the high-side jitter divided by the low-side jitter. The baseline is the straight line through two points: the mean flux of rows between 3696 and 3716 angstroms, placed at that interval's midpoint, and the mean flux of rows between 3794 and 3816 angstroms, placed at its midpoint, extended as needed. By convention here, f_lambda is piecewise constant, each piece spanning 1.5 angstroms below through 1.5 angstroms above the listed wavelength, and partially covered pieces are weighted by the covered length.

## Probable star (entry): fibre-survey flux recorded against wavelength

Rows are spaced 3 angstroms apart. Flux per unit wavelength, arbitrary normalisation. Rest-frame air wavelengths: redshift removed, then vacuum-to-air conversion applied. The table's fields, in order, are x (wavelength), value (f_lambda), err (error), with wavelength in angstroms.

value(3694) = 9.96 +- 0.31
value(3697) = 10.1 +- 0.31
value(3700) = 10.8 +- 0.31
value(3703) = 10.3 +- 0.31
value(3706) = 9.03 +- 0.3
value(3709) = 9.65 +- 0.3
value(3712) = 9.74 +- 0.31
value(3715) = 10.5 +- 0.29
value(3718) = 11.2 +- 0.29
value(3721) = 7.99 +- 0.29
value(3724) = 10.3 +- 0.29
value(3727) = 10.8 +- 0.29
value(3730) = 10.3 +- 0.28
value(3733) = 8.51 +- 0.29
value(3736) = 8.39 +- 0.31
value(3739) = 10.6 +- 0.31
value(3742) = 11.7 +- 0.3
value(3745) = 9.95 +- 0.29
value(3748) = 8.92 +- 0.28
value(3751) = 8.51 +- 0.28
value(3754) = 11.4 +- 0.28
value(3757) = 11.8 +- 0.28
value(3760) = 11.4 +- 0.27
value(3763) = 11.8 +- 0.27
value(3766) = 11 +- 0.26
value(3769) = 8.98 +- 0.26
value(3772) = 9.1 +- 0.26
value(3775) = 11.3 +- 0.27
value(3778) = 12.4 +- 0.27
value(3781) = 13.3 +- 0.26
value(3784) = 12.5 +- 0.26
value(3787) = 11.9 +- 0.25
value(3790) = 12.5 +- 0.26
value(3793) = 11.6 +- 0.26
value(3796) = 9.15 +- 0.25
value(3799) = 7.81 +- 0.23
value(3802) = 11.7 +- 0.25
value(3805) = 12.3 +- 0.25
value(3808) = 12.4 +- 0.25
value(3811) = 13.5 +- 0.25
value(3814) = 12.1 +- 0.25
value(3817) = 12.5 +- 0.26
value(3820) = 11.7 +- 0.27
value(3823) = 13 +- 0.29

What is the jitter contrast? 1.17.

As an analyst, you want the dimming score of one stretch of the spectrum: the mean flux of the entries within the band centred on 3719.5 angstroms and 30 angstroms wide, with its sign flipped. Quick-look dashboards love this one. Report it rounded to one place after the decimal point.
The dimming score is -9.8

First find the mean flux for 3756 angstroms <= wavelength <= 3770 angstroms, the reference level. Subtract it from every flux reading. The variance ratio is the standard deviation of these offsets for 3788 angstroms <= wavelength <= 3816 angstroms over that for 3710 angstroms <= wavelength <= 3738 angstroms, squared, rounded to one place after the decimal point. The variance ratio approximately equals 2.4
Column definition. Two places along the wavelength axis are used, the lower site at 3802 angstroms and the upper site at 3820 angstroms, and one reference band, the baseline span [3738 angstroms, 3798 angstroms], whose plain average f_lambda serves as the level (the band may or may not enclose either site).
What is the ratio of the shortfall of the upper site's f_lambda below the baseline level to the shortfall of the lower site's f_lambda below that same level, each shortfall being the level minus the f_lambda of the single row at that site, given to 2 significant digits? 1.0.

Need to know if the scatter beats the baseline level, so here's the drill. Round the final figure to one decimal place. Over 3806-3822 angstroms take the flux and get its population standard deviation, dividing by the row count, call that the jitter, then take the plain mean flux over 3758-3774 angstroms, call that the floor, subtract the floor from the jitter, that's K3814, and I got -9.9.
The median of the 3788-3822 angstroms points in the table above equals 12.1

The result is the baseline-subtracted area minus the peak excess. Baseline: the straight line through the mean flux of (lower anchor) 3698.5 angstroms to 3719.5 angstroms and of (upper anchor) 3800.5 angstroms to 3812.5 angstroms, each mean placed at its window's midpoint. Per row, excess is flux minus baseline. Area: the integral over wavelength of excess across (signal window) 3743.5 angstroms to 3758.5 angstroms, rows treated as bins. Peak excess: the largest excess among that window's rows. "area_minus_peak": -16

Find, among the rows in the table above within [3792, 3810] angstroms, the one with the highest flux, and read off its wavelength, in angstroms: 3808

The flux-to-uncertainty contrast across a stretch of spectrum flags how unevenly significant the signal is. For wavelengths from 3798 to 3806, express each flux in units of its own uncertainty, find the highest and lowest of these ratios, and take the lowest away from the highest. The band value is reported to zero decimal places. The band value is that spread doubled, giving 30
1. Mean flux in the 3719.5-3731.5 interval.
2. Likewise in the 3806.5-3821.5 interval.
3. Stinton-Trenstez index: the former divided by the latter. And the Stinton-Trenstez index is 0.79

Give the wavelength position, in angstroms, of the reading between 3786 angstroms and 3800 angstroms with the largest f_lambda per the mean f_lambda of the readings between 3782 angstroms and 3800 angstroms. 3790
